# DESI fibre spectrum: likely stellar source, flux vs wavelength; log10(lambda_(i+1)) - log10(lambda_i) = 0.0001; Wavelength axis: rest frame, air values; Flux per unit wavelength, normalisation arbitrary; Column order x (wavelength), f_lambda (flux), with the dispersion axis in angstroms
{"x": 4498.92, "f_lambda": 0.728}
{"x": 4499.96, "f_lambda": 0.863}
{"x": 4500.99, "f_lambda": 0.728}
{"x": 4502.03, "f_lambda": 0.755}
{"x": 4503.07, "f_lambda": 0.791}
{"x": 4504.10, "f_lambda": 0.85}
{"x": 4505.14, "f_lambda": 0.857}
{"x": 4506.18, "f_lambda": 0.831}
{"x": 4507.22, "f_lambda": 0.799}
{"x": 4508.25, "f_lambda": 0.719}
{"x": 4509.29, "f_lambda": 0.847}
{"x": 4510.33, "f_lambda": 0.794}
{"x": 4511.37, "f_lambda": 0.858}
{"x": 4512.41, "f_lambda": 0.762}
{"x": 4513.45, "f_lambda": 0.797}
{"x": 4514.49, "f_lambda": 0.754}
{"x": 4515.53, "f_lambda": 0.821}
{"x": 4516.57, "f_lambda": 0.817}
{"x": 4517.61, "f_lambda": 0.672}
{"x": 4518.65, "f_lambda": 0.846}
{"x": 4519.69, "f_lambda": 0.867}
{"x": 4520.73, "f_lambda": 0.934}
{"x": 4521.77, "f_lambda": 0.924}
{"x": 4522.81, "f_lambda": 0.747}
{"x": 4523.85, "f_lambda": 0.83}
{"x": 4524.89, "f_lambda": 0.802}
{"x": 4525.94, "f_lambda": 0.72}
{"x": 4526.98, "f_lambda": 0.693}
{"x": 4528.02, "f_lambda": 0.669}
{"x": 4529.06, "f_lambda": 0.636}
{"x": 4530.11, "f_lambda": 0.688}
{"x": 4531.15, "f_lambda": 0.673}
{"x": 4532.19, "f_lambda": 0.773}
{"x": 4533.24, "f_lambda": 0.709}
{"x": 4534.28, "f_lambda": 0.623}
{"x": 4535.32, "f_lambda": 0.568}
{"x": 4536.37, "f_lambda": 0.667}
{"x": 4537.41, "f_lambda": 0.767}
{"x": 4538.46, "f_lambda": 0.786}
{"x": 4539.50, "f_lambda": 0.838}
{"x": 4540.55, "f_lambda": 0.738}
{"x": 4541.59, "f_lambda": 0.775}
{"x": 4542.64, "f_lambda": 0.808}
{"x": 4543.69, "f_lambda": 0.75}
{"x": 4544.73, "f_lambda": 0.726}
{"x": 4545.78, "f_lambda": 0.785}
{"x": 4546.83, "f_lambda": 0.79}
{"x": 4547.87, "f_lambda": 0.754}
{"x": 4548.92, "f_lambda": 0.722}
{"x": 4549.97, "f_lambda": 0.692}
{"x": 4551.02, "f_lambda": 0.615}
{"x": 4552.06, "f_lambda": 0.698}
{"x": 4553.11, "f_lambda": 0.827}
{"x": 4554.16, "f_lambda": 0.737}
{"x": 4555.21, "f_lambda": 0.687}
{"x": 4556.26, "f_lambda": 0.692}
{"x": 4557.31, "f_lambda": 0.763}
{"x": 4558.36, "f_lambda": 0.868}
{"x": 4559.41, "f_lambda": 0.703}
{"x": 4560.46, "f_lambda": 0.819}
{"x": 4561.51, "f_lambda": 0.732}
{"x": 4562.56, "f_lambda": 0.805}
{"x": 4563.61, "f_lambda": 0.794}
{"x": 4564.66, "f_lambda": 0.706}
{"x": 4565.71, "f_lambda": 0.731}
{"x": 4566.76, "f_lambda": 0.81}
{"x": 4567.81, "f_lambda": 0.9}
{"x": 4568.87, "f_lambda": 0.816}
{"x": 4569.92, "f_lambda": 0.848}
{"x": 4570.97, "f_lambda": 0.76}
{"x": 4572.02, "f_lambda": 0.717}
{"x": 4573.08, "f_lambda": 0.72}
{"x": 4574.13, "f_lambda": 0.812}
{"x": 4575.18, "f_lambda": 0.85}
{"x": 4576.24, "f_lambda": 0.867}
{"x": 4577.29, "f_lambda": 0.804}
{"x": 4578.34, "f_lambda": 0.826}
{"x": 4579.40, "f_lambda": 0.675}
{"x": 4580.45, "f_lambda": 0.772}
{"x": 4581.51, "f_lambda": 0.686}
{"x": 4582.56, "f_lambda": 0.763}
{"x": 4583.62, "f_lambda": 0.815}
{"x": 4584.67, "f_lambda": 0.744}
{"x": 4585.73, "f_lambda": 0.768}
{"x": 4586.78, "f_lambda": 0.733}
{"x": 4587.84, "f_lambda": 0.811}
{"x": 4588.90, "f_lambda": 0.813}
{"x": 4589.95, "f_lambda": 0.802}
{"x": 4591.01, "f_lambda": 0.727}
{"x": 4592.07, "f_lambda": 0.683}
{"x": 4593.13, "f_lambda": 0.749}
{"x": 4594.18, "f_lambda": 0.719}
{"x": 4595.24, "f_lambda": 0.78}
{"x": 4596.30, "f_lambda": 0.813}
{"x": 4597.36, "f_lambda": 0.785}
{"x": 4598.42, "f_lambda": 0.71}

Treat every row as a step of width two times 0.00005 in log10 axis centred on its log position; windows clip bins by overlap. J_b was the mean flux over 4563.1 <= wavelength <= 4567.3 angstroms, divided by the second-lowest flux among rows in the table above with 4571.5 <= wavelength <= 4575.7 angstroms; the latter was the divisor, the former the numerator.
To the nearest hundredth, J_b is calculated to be 1.06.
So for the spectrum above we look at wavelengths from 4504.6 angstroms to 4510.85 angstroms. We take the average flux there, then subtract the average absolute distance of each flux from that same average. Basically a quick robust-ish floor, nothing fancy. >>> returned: 0.77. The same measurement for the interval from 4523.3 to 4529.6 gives 0.66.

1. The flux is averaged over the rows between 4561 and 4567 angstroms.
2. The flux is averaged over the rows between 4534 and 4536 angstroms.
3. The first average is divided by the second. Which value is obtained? 1.28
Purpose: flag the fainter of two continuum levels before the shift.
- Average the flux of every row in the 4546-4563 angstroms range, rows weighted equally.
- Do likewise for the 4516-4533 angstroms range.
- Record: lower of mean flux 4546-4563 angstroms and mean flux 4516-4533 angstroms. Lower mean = 0.744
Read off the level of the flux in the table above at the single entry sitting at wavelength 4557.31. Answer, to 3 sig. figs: 0.763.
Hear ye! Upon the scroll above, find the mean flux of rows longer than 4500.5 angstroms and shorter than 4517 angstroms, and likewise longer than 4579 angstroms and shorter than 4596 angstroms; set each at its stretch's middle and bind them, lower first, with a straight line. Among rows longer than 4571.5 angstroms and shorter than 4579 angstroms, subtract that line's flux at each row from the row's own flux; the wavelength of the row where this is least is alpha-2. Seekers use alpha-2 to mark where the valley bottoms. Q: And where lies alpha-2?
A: 4572.02 angstroms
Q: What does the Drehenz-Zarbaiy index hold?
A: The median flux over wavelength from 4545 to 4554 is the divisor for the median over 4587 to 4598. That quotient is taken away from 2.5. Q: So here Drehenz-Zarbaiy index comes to 1.44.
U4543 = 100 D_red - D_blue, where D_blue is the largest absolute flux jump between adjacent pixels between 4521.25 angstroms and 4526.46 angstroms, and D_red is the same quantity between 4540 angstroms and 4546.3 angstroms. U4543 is 5.7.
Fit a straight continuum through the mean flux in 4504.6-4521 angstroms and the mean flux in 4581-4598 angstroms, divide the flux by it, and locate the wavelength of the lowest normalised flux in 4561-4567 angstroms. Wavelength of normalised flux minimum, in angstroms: 4564.66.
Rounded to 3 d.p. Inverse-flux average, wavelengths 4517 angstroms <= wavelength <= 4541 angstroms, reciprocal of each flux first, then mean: 1.361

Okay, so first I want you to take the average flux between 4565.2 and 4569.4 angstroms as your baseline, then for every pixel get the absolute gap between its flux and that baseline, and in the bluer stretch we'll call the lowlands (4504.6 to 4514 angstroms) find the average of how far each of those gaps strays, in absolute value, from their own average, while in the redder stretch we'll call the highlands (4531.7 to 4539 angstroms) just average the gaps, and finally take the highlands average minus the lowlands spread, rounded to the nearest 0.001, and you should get 0.096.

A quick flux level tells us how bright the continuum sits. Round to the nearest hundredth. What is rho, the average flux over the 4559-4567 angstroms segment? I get 0.76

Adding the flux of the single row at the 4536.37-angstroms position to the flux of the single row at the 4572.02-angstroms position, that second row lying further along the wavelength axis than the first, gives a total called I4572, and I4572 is 1.38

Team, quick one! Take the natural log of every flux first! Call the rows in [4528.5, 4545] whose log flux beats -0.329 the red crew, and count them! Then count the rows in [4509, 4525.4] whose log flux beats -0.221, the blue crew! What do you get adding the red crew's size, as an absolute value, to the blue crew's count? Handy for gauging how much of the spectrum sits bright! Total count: 19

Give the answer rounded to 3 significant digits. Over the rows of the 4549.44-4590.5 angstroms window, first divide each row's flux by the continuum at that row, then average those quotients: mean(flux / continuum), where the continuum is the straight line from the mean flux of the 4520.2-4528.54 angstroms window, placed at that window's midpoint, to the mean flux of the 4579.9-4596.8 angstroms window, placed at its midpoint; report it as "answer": 0.999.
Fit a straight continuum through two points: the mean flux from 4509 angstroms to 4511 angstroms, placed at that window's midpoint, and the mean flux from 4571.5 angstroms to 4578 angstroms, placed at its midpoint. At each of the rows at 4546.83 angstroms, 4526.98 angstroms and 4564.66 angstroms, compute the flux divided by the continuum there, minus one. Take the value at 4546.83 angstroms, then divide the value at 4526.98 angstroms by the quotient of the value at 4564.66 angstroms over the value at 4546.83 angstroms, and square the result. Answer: 0.001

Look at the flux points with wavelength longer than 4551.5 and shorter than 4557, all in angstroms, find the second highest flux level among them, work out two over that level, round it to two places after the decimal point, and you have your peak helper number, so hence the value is 2.71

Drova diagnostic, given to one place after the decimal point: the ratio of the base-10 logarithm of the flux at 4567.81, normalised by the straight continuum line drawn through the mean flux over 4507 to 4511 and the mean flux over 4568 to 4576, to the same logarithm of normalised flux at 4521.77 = 0.8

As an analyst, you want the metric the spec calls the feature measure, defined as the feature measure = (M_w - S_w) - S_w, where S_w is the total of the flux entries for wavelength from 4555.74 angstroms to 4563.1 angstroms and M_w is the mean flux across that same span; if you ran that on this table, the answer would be -10.0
